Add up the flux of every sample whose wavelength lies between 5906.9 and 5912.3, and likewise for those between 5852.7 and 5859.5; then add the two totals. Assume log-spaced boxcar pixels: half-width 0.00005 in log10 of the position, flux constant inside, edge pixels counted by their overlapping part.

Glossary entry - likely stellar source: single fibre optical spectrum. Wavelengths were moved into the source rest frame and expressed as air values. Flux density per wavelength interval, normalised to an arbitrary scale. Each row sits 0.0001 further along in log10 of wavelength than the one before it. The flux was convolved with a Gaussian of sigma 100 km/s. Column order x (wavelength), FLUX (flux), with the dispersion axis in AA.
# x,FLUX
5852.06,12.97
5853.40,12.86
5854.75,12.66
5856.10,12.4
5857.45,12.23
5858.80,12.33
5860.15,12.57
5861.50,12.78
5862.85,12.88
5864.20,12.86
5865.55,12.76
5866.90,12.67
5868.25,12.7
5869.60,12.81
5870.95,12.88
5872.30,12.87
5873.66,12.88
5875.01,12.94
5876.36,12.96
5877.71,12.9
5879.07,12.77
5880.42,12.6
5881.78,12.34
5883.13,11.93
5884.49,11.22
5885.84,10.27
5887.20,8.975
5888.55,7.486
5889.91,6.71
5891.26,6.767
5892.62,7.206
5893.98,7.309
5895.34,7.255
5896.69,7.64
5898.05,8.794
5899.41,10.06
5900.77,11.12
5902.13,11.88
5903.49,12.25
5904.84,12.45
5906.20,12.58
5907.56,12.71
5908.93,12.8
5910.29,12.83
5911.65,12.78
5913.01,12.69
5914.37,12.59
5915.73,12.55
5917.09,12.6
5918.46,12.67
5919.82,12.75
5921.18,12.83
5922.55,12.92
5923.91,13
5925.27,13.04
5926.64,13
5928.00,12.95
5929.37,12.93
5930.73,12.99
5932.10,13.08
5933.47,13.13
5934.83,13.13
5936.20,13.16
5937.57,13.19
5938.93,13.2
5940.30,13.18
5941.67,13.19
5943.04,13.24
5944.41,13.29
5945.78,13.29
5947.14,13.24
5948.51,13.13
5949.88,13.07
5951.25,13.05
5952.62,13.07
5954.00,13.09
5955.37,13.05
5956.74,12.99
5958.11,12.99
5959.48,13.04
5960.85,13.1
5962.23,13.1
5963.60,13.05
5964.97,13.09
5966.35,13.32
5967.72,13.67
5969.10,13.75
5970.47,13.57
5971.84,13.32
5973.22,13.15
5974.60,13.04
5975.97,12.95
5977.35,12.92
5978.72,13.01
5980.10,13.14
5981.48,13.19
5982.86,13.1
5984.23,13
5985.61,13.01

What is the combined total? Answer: 114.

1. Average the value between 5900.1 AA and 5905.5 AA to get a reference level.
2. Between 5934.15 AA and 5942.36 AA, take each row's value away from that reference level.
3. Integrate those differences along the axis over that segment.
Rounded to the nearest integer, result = -10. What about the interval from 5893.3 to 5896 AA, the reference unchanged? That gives 13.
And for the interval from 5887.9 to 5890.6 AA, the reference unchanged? 13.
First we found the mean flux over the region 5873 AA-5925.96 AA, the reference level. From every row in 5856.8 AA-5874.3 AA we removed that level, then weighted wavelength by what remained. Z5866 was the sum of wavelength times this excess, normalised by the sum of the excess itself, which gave 5866.1 AA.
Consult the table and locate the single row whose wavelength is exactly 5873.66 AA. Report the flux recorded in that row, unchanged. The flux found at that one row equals 12.88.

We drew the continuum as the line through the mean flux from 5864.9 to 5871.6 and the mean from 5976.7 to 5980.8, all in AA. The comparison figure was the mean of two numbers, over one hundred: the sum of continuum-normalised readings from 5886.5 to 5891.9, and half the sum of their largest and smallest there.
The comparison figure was 0.0147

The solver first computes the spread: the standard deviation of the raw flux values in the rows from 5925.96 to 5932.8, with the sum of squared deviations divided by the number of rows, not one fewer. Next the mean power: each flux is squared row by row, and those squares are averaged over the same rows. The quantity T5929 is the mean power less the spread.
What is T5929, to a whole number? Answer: 169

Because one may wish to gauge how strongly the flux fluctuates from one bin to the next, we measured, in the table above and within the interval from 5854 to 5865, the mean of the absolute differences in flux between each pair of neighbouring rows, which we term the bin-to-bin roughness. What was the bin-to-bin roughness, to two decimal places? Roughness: 0.16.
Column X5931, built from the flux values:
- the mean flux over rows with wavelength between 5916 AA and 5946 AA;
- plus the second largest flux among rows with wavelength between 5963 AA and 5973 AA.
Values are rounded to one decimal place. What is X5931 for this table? 26.7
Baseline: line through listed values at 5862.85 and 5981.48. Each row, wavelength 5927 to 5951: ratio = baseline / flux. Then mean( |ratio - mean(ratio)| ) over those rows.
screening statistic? 0.01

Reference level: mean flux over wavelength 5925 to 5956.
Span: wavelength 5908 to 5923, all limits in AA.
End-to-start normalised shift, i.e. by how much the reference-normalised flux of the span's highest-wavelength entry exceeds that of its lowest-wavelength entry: 0.01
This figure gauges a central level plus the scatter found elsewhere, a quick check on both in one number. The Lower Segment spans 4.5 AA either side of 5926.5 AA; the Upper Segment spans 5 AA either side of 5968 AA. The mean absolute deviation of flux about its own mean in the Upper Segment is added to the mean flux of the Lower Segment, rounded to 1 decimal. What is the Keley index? 13.2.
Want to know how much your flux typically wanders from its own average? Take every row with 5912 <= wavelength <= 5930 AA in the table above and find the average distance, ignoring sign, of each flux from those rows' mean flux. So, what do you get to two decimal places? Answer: 0.15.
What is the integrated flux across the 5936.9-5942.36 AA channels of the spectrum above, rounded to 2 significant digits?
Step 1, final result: 72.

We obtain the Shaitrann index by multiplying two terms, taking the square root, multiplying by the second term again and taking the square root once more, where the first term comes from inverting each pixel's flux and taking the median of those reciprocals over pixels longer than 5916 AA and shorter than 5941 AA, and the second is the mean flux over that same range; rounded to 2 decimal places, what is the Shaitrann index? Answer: 3.60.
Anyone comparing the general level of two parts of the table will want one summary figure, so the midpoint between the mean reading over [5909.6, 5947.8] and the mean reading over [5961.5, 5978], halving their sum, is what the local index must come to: 13.1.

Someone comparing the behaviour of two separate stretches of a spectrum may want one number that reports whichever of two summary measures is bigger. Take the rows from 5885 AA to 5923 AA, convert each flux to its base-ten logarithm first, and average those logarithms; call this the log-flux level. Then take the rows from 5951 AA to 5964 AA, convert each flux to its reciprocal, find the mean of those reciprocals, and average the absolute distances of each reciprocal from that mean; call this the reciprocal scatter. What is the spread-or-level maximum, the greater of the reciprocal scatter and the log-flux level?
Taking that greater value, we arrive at 1.02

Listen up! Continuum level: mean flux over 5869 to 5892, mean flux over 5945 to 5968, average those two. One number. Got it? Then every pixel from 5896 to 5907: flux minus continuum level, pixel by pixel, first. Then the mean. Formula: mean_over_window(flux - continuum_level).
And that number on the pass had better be -1.3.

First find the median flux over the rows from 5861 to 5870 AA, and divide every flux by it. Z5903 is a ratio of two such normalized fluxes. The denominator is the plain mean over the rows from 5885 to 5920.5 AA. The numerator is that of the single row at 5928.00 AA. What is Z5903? 1.22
